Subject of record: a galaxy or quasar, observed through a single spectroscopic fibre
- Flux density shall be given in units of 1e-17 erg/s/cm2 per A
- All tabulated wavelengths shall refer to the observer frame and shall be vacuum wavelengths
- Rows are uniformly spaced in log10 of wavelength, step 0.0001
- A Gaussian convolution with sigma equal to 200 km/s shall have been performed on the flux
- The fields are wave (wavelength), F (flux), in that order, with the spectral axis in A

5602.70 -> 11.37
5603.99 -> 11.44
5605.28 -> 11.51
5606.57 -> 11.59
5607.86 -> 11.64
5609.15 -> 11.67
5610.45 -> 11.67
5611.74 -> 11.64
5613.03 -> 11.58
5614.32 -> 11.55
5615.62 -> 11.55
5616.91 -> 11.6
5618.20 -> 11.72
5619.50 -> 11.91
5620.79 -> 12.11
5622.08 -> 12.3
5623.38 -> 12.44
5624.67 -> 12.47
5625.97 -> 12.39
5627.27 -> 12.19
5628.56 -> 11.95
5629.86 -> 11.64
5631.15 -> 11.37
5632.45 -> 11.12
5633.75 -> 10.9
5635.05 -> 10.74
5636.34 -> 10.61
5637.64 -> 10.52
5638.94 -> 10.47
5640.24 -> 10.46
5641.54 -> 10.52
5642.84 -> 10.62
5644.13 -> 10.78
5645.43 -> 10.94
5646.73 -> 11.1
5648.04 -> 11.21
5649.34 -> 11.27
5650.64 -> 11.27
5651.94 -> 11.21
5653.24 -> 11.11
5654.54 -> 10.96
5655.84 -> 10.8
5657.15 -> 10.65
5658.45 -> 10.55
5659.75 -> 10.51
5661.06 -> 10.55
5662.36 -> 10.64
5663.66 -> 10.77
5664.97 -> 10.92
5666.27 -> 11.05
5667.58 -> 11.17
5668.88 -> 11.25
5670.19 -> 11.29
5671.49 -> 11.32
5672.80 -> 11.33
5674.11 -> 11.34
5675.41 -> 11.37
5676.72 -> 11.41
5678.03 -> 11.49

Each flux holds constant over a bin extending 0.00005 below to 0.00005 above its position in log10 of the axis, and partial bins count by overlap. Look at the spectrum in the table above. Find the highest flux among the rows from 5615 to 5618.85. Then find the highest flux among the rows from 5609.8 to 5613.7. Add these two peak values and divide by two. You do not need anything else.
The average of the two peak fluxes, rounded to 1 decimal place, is 11.7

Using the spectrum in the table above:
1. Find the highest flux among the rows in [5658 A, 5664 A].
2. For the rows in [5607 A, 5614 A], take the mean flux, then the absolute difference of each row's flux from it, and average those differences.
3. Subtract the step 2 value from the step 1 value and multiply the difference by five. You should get 53.7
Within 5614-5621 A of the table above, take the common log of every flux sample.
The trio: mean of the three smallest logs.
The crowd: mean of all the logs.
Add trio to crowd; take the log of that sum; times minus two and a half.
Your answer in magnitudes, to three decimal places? -0.822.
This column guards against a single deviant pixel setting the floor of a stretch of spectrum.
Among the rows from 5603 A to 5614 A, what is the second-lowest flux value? 11.51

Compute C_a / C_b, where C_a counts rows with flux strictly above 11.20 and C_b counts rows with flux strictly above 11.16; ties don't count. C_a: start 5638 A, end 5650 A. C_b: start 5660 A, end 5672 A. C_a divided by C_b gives 0.5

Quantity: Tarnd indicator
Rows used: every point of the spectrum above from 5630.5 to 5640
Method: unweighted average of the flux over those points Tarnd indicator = 10.8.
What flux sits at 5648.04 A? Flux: 11.21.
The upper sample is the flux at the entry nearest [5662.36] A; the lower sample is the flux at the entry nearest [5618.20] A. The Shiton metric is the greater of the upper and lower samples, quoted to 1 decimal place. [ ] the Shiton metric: 11.7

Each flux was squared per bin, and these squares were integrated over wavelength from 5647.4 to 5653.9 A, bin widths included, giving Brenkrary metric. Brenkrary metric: 818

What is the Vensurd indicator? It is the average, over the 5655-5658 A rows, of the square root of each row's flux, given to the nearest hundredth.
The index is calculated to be 3.27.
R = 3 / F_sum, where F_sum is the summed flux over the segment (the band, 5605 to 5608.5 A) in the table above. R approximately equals 0.086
